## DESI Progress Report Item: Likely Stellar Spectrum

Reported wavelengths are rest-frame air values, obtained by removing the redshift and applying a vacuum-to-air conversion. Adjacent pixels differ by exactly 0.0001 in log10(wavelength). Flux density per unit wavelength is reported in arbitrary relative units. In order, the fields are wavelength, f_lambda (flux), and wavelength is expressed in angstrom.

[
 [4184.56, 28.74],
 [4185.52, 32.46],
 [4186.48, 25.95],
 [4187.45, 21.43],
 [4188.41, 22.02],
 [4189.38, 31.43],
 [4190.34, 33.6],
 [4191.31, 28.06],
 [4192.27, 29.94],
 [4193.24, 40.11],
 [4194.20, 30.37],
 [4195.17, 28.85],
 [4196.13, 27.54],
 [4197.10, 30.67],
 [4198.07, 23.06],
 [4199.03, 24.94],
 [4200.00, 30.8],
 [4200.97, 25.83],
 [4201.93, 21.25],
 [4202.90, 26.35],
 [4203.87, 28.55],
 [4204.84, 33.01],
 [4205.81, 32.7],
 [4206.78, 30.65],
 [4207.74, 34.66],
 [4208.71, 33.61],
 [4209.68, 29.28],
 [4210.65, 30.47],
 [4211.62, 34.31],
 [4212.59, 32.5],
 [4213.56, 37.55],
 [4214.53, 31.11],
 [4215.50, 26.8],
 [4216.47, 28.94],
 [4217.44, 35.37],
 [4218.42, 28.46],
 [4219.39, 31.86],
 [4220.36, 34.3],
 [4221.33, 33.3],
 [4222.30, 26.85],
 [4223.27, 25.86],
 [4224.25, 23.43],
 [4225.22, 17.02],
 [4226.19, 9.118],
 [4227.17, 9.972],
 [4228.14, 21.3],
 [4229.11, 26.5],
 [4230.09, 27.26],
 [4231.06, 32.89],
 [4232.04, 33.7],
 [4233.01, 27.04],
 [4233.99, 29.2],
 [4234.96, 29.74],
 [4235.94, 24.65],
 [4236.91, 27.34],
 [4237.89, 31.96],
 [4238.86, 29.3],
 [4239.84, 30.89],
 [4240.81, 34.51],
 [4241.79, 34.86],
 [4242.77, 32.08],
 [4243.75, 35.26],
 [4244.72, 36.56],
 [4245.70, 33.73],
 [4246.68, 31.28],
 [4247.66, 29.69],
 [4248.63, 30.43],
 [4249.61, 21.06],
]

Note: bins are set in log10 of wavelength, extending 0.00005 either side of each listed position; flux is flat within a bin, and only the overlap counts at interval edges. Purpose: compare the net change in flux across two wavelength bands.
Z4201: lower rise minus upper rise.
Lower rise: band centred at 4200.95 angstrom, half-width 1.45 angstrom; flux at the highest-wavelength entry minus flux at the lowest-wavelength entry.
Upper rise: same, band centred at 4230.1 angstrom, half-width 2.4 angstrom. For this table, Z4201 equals -22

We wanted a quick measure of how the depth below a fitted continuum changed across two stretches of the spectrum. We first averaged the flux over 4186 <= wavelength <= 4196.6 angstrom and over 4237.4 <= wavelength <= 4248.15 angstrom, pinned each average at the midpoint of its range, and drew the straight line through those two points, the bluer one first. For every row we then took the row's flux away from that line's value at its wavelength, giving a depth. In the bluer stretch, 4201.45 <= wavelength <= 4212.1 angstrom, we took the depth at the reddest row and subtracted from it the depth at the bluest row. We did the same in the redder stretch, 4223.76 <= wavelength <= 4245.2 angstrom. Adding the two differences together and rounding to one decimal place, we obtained -24.0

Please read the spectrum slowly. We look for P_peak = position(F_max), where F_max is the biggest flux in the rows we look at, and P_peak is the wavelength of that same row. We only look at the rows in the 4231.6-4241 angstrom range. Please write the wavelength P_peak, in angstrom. 4240.81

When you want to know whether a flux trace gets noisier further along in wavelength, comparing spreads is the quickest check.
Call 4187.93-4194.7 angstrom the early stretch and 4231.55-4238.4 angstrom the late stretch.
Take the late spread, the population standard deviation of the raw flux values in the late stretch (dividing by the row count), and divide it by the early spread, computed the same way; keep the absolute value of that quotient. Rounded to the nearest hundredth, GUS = 0.56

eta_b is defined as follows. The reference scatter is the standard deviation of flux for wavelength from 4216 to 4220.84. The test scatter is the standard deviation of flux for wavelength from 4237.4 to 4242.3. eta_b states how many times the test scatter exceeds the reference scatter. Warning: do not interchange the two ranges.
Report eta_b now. 0.77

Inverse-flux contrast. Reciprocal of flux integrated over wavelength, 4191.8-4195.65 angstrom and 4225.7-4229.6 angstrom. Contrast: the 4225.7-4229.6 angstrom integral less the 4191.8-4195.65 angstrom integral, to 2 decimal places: 0.17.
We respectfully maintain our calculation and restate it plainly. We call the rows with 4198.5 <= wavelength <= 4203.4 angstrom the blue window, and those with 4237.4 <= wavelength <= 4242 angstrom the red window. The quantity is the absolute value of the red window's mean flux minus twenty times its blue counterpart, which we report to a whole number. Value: 484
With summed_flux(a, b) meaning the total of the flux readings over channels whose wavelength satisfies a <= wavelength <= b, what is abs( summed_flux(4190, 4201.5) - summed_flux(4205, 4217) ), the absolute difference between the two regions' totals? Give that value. 29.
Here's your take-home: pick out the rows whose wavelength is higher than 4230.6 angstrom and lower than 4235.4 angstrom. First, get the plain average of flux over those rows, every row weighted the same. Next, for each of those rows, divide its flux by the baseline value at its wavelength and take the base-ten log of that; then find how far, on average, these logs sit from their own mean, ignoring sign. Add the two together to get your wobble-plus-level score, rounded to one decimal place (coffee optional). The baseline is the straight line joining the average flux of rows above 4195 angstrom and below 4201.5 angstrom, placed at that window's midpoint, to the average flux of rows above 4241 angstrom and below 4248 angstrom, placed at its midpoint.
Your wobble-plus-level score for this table 30.5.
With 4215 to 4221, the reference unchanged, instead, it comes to 31.0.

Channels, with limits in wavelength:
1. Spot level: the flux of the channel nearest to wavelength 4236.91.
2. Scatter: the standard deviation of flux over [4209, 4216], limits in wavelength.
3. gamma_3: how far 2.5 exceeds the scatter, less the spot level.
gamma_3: -28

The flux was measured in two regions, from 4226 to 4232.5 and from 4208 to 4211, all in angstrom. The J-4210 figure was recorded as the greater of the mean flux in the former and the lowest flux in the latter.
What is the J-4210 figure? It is 29.3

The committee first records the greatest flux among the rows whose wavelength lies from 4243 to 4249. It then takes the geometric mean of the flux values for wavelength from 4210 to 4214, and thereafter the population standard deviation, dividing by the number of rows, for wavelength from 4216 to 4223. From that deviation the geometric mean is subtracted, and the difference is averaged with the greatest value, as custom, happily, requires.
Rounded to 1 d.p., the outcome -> 3.0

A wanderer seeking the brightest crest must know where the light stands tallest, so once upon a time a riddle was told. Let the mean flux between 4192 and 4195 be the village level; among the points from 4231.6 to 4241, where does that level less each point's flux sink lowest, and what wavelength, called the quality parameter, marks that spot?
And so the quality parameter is 4240.81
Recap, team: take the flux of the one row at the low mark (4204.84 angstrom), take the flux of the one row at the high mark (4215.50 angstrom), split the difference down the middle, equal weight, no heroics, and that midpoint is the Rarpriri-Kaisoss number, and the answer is 29.9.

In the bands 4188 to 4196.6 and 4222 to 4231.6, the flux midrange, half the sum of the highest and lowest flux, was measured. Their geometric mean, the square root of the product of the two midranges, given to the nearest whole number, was 26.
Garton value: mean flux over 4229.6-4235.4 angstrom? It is 30.0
